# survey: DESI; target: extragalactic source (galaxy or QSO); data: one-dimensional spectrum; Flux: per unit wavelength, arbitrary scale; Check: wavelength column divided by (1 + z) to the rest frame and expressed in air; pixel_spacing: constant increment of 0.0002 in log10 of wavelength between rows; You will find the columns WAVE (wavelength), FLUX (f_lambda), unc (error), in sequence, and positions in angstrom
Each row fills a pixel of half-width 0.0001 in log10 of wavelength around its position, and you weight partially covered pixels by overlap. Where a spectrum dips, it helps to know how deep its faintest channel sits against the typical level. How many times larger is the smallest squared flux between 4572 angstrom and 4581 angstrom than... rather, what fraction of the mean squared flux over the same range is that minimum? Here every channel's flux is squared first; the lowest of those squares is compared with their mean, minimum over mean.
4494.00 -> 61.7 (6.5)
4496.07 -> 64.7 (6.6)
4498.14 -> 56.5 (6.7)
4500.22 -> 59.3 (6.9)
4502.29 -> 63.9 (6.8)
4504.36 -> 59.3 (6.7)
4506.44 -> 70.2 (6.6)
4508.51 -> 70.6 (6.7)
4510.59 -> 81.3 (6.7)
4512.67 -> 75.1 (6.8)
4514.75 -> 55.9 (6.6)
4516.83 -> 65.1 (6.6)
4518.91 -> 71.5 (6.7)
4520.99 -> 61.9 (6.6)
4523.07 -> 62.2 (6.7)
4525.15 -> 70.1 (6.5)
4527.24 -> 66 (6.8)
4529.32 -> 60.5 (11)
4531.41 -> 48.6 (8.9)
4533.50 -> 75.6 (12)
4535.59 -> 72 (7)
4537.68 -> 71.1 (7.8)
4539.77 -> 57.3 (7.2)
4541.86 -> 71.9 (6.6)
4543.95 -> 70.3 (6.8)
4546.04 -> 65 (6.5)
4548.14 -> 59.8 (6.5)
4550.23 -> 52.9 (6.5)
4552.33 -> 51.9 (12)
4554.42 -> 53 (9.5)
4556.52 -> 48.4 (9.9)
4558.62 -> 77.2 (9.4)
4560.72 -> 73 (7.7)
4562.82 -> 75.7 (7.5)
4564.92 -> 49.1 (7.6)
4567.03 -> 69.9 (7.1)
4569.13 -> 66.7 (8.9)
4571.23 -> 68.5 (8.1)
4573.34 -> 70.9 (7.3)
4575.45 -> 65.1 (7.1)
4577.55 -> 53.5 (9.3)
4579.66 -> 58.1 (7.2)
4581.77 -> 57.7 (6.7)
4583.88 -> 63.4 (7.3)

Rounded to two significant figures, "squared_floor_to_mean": 0.74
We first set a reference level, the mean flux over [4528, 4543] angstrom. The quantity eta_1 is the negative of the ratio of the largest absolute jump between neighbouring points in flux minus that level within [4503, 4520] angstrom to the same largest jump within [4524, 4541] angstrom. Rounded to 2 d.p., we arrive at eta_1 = -0.71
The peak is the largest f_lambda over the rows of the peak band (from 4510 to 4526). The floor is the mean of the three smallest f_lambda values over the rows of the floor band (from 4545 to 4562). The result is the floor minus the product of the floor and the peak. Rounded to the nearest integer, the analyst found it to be -4101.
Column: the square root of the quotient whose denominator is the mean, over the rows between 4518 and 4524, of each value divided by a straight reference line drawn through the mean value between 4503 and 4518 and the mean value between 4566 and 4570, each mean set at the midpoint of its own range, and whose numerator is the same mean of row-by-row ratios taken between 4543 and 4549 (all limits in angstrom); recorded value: 0.998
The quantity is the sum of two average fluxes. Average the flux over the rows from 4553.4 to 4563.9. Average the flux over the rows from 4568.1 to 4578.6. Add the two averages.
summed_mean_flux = 130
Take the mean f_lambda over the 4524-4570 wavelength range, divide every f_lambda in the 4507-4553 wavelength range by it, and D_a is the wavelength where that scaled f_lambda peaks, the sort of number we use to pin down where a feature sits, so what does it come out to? 4510.59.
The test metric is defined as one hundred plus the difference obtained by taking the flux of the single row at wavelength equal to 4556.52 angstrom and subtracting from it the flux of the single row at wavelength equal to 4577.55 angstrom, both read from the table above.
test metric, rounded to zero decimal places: 95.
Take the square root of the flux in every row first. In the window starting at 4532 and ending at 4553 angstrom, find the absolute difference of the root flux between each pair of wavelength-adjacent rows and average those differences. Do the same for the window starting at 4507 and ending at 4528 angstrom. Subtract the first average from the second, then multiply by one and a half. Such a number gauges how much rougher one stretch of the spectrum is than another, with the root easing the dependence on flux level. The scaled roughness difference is 0.19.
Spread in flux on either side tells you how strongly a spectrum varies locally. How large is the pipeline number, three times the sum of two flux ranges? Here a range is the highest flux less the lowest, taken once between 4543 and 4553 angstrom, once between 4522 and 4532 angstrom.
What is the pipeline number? 120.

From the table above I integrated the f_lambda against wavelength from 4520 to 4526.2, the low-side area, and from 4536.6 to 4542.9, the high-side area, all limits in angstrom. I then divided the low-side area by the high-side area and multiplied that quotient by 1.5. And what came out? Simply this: 1.4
